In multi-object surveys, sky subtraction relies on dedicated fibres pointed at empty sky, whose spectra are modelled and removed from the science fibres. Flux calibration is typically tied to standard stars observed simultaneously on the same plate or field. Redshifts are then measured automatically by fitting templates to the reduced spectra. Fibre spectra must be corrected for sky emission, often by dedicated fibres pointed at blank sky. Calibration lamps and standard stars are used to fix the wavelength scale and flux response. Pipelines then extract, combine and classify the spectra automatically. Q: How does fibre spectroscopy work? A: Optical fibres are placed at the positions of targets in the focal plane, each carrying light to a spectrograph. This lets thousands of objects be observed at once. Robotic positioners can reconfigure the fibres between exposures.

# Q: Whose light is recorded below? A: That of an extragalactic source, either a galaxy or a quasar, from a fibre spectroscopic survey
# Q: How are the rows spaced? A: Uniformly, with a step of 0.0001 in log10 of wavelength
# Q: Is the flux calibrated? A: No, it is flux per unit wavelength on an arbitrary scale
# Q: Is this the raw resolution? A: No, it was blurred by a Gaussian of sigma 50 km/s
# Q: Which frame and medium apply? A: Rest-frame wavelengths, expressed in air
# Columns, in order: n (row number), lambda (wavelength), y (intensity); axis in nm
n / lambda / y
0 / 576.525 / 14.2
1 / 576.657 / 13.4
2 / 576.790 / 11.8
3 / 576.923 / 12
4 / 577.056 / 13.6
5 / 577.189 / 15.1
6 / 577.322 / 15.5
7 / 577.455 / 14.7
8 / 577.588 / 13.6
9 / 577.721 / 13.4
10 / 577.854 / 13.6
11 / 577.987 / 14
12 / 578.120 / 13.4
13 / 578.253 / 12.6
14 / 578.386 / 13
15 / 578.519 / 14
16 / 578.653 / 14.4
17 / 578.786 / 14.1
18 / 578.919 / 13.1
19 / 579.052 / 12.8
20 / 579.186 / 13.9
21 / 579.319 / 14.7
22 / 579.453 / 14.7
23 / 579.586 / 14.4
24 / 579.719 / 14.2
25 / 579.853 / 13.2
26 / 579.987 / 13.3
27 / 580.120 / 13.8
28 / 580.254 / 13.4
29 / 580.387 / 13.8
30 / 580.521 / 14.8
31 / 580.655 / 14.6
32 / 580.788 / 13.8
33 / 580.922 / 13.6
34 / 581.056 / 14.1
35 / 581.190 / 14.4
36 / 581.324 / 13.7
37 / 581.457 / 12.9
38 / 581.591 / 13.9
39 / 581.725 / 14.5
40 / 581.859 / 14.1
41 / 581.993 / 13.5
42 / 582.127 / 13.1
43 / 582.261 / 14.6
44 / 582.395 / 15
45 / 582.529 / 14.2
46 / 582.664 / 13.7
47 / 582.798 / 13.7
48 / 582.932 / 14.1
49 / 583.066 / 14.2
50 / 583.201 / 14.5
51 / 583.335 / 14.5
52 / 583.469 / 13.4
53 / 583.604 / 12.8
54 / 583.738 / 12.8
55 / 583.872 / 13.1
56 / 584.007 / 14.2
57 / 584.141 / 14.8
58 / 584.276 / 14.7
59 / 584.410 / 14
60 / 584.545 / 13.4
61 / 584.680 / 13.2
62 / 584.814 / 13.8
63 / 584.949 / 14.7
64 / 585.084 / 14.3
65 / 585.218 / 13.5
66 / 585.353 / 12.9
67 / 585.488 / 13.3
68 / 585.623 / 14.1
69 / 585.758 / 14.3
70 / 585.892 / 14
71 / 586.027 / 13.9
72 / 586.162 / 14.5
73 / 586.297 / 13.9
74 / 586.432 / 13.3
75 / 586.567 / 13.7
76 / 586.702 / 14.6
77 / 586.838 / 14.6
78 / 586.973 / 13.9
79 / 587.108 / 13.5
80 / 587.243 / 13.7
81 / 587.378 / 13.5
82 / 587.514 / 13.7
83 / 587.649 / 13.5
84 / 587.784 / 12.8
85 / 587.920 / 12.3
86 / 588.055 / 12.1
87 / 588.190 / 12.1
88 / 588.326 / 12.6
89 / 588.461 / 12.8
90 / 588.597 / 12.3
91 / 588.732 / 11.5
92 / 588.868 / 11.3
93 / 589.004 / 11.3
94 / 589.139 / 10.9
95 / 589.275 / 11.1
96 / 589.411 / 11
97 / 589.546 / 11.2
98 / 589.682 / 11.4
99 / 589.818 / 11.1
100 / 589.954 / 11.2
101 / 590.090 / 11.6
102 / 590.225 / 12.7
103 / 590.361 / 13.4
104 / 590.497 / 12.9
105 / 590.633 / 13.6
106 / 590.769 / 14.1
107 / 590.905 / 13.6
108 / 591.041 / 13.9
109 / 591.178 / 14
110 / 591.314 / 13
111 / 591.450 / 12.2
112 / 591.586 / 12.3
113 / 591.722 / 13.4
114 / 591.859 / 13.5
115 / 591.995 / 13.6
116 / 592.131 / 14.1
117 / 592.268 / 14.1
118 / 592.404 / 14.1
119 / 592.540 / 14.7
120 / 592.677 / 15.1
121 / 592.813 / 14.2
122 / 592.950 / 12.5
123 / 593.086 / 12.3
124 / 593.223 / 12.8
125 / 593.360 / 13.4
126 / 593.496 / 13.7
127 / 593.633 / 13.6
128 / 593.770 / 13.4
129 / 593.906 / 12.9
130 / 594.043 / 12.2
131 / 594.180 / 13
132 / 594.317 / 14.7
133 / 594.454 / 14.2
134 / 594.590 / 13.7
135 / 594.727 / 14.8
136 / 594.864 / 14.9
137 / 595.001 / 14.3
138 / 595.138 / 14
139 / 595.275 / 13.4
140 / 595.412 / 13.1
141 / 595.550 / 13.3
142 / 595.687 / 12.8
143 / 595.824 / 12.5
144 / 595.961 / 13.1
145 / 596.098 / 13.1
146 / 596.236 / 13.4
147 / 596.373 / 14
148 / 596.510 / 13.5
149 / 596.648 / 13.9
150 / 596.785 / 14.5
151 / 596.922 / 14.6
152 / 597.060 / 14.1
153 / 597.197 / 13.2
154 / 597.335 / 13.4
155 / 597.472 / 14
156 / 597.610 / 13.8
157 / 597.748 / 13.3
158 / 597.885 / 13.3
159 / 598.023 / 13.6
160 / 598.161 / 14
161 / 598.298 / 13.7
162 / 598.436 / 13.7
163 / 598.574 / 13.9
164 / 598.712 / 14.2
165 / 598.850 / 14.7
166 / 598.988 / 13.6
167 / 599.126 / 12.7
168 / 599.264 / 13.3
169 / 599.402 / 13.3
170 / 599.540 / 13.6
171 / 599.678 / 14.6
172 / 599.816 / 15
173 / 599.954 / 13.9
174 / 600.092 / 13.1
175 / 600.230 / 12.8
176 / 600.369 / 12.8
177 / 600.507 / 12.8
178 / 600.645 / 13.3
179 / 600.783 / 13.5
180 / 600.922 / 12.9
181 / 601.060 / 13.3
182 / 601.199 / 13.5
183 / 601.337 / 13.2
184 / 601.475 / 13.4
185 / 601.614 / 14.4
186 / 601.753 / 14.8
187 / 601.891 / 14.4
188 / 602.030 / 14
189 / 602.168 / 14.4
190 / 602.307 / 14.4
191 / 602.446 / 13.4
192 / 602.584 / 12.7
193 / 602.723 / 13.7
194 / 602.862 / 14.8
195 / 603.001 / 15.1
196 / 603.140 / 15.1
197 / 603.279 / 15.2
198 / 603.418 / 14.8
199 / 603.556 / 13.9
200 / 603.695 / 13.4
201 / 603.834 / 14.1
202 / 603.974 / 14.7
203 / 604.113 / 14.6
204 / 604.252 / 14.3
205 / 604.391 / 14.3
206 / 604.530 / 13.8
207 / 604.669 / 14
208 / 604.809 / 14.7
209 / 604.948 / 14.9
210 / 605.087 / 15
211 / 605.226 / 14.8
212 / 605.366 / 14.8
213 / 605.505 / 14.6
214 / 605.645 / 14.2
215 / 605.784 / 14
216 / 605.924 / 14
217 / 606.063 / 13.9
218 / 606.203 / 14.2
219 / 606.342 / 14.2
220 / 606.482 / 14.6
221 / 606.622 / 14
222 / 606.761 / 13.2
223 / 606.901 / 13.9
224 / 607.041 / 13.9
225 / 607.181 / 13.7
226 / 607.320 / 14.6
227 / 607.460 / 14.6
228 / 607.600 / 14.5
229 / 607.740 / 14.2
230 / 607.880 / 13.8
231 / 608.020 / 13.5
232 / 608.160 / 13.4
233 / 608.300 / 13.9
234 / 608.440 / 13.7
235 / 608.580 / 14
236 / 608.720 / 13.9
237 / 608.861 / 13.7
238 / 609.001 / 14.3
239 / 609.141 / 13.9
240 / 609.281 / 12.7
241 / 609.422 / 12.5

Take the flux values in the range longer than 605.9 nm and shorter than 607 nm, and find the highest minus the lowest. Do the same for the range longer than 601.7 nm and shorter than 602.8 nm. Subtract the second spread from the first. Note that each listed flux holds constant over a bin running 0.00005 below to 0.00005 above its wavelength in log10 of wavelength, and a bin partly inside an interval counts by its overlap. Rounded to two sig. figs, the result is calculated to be -0.70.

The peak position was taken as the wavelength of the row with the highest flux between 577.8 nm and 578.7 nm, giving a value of 578.653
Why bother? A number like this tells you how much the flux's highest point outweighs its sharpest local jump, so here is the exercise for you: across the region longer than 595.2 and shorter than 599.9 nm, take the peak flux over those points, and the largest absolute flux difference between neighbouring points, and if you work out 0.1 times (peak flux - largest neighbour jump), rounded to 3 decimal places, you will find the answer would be 1.390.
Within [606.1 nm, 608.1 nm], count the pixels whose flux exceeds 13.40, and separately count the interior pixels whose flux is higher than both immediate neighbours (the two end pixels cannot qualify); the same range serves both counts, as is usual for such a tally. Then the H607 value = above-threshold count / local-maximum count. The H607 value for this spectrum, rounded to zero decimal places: 13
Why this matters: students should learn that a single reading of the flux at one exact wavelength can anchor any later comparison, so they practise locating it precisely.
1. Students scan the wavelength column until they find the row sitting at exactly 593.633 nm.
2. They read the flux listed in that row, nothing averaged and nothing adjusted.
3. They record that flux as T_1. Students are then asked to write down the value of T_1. 13.6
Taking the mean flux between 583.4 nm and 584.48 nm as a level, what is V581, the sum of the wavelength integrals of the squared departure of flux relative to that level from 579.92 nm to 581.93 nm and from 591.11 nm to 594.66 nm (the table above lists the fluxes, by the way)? 3.0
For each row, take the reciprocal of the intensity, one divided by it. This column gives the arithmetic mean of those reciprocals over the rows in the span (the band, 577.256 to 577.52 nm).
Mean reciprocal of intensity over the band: 0.066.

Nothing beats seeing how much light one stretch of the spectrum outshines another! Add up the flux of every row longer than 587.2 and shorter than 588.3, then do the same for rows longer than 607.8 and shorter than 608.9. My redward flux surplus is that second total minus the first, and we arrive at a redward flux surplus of 6.2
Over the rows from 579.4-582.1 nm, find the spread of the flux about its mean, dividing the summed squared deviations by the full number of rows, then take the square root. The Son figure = 0.52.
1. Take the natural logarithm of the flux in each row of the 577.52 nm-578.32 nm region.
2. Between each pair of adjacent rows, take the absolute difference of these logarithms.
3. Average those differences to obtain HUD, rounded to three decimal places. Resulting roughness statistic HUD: 0.033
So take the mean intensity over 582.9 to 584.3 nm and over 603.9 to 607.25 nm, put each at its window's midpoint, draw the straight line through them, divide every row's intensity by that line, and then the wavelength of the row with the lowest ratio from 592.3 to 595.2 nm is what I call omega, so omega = 594.043 nm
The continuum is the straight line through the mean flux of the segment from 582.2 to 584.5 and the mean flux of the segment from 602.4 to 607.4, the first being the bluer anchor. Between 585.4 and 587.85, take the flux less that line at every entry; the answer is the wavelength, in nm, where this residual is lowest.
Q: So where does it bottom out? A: 587.784 nm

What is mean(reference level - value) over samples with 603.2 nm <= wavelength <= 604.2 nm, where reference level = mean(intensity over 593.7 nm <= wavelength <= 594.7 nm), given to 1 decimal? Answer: -0.9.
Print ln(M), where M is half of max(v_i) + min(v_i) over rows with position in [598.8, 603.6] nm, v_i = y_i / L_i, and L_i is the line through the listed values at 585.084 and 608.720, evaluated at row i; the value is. -0.005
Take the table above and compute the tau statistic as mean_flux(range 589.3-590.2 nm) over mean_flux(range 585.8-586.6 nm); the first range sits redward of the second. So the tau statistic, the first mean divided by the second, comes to 0.81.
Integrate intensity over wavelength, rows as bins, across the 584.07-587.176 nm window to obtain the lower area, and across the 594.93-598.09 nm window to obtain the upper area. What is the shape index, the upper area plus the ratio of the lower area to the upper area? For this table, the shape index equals 43.9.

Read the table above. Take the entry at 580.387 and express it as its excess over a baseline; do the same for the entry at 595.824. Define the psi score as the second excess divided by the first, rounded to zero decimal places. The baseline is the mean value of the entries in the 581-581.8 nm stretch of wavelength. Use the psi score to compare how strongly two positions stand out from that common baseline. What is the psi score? 12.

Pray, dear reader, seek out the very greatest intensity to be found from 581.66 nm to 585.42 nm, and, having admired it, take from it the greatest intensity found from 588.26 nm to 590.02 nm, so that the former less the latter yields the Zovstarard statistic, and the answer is 2.2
